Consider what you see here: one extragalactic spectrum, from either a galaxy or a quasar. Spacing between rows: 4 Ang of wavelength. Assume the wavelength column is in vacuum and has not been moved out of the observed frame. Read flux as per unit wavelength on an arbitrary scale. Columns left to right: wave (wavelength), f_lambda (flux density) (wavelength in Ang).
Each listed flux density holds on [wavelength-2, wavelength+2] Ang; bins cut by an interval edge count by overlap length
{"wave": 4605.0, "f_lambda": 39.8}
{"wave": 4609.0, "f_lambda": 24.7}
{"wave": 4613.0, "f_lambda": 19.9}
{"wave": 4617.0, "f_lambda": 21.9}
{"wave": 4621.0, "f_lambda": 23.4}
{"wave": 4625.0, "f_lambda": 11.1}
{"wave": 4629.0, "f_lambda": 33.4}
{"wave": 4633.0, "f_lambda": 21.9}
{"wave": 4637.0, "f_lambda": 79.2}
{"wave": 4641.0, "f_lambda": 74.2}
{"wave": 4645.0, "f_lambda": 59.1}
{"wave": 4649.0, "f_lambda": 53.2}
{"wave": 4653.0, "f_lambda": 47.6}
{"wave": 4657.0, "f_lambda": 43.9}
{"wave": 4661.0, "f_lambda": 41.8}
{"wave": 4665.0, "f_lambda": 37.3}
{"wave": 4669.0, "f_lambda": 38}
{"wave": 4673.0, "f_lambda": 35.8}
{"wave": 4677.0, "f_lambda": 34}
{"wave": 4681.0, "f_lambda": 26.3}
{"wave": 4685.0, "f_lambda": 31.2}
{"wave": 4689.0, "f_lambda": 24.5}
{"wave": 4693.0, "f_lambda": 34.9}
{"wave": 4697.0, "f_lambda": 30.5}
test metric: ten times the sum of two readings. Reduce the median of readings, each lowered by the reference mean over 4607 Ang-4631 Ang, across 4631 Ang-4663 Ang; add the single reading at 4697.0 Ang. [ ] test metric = 585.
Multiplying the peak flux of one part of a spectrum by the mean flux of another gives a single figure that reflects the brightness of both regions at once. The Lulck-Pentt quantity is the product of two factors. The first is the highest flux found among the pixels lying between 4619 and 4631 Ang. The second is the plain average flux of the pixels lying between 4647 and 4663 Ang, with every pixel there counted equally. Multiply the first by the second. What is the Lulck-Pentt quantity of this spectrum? 1557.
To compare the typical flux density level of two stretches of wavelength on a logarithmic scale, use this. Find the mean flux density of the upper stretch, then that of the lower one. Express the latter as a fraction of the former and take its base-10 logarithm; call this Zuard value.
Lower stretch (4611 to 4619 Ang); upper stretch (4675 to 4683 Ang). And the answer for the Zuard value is -0.2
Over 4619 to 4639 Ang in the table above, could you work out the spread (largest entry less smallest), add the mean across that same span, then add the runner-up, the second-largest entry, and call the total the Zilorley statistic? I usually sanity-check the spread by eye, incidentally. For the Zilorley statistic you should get 135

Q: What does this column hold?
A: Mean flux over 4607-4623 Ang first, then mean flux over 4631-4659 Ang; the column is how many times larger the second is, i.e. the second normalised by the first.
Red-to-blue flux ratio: 2.41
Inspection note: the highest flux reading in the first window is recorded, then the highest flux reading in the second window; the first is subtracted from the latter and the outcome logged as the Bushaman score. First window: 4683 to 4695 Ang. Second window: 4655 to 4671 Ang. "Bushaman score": 9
